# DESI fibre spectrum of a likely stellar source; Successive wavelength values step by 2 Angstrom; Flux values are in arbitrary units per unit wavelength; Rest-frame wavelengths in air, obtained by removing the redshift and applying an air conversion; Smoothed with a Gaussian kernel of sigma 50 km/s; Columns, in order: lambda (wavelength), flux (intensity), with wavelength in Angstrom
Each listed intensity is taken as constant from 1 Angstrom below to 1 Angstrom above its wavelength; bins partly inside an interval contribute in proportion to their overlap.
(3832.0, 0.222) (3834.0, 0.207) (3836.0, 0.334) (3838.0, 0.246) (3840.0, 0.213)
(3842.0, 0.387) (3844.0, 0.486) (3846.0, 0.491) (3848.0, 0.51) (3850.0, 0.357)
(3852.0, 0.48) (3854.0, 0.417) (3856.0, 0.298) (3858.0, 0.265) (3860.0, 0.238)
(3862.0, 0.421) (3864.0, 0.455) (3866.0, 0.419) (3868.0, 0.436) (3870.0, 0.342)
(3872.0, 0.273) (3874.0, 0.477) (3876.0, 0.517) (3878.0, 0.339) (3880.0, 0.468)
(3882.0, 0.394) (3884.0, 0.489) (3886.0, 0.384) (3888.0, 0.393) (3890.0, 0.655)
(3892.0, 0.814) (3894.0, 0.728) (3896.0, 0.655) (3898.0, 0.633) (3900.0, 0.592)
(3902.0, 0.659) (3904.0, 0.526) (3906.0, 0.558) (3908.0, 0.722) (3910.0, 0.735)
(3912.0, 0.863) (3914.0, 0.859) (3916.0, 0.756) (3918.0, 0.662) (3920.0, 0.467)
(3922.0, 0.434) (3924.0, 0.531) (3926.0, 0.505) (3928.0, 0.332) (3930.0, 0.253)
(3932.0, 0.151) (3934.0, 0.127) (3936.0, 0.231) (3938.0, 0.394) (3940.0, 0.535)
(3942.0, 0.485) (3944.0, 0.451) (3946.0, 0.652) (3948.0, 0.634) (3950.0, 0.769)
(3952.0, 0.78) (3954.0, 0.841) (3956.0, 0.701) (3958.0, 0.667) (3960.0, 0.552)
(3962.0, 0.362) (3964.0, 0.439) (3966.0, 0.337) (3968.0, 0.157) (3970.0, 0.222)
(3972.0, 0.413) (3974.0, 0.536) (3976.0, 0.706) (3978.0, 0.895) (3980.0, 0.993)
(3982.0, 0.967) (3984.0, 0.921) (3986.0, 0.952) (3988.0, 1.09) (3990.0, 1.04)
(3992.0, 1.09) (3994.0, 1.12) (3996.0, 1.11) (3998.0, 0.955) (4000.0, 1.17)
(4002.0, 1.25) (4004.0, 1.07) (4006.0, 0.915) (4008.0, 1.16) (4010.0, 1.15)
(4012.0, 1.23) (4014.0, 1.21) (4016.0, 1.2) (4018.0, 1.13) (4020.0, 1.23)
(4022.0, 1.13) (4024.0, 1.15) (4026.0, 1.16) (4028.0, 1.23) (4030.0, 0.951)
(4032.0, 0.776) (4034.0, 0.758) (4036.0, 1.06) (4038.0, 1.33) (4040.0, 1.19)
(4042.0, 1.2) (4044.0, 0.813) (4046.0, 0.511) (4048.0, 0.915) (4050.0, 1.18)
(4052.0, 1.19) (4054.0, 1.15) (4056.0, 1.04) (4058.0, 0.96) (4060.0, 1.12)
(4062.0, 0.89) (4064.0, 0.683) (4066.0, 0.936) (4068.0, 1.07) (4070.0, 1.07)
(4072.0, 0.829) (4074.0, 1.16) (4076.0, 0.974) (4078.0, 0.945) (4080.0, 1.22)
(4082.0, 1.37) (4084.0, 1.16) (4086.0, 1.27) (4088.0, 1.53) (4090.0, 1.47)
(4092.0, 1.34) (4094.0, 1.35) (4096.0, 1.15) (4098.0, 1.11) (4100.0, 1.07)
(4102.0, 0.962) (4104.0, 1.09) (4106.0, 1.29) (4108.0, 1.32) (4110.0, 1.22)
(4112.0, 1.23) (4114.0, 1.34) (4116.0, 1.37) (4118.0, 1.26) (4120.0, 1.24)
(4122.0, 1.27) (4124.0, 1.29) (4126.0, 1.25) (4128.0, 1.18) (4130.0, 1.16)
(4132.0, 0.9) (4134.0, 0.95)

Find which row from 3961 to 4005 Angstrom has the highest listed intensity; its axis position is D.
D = 4002.0 Angstrom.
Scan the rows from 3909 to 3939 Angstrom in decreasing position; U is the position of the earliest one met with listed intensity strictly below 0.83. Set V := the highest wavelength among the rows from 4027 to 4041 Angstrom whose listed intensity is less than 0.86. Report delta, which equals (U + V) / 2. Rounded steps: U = 3938.0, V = 4034.0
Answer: 3986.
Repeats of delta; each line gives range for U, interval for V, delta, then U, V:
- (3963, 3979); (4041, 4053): 4011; 3976.0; 4046.0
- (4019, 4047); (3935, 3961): 4003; 4046.0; 3960.0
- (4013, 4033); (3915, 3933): 3982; 4032.0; 3932.0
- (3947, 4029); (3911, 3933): 3954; 3976.0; 3932.0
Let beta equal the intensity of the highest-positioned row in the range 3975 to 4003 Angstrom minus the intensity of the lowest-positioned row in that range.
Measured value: 0.54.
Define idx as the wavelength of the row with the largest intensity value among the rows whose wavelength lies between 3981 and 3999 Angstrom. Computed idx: 3994.0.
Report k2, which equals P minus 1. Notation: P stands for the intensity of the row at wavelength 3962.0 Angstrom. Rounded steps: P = 0.362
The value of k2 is -0.64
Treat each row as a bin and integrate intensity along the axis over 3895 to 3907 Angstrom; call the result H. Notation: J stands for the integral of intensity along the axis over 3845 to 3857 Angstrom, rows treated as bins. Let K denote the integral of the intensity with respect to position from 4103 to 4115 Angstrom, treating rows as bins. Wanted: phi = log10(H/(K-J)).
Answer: -0.1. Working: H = 7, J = 5.11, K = 15.0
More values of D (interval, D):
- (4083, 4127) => 4088.0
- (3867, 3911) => 3892.0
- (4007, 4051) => 4038.0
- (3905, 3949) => 3912.0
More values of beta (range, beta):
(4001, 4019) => -0.12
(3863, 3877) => 0.06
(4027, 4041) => -0.04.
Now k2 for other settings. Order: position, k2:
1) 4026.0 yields 0.16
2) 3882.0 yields -0.61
